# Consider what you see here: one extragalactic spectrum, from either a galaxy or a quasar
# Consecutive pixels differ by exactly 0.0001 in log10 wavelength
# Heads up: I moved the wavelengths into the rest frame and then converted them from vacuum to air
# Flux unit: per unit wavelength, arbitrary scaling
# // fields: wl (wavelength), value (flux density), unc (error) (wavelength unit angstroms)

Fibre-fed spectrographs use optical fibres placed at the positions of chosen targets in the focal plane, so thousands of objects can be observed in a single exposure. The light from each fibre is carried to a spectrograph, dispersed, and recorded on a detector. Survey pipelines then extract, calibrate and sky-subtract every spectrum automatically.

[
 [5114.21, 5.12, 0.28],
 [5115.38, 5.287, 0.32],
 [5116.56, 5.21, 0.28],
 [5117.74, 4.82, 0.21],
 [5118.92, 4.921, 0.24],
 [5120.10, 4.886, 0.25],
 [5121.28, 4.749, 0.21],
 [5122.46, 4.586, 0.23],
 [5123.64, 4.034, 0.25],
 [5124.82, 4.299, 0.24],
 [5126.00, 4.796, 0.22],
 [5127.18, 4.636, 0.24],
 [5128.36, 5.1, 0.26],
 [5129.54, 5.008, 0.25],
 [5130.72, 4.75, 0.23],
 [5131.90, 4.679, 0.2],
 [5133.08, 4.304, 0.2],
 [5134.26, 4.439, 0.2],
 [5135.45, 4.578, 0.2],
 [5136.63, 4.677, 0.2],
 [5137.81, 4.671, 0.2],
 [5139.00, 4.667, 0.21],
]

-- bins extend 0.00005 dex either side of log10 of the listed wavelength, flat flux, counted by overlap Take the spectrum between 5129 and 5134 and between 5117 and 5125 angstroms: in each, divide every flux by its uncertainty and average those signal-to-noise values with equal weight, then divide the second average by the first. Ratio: 0.93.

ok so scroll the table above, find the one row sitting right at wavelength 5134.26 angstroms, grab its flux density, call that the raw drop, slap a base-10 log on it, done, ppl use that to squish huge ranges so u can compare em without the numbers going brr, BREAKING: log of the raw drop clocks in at 0.647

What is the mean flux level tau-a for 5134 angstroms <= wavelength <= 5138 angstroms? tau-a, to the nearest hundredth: 4.59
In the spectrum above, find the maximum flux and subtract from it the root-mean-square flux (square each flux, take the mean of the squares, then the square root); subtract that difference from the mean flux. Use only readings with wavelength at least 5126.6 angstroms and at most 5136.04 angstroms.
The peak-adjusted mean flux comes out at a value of 4.28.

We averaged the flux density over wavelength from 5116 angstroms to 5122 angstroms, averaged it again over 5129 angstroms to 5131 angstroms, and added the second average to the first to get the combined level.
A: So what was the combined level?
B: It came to 9.80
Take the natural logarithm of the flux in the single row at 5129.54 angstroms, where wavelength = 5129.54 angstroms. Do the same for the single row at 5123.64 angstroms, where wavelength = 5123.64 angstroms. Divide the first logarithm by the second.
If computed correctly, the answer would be 1.16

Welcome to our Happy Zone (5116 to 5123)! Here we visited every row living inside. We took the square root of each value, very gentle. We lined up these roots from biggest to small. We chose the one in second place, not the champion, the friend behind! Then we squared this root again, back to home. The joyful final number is 4.9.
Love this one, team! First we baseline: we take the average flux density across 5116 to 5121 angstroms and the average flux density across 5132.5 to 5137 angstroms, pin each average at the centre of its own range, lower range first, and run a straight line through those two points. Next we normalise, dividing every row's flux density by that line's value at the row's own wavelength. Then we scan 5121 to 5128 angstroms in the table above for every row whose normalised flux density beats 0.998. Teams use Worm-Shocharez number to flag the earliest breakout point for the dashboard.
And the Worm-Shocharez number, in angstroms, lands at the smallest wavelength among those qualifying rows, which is 5126.00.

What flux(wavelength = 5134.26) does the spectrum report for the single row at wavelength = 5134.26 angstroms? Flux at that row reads 4.439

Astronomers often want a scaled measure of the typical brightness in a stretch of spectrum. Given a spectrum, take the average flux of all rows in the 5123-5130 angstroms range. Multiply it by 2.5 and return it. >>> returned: 11.6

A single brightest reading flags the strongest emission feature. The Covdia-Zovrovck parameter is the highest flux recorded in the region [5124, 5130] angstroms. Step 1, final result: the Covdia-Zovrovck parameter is 5.1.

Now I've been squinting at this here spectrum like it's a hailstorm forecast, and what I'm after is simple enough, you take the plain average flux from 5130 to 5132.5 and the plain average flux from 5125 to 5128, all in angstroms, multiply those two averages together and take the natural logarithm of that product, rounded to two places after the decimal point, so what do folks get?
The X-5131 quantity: 3.10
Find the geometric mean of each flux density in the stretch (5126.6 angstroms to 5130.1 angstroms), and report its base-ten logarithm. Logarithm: 0.69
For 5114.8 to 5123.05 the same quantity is 0.69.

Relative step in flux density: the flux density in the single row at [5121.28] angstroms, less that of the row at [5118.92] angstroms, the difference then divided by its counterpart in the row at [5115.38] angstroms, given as -0.033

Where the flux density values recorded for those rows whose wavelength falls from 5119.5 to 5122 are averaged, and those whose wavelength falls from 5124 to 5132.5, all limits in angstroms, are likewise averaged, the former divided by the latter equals 1.01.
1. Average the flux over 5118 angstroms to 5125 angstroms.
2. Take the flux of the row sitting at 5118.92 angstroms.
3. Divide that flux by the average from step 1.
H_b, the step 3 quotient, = 1.07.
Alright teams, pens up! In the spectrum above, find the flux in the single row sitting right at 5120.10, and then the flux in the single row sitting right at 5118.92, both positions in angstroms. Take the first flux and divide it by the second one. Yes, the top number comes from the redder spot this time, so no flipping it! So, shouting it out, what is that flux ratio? 0.99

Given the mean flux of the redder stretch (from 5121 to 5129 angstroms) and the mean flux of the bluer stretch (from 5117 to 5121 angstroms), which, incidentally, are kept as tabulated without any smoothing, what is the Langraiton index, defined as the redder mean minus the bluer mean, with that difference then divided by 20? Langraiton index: -0.014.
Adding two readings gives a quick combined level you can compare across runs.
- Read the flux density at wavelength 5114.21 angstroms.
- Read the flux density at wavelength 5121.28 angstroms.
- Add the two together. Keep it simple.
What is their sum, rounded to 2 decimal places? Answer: 9.87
